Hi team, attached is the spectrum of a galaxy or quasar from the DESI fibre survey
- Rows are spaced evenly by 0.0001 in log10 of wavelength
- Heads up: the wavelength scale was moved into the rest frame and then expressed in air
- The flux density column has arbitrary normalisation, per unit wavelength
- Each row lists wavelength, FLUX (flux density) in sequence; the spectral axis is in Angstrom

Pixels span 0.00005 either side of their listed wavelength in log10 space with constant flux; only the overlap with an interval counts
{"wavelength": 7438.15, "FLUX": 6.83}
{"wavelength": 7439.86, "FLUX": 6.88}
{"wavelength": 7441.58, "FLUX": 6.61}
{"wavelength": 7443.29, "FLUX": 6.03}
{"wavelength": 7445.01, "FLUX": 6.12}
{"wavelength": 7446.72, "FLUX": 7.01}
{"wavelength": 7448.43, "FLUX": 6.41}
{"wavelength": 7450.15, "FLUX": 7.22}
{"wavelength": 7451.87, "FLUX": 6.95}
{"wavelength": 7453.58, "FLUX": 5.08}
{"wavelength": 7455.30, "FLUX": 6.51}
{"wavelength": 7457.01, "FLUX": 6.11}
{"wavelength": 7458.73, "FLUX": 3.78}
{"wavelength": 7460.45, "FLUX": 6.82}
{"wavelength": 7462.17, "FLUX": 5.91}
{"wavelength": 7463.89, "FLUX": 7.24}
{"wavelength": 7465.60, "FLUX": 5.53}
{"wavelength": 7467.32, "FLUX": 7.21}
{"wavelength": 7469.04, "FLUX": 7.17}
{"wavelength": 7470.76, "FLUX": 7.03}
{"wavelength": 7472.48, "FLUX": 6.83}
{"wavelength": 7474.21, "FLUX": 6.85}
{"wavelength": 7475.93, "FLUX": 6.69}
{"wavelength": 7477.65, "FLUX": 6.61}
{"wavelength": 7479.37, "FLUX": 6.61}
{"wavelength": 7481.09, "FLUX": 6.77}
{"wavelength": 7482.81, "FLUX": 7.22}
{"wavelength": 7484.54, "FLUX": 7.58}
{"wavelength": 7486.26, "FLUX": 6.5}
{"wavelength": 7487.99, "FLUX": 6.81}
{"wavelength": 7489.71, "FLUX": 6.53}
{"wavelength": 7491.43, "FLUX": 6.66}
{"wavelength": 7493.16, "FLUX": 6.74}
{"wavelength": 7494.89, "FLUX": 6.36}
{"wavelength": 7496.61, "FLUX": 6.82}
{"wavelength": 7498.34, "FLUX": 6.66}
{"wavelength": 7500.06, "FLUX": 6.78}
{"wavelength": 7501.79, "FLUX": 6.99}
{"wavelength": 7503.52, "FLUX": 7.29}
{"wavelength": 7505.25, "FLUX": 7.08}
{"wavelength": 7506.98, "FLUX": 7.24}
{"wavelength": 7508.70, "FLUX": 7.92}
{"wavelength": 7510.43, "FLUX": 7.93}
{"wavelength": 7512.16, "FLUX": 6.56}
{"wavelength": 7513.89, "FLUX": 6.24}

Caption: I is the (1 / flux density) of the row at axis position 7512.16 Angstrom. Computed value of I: 0.152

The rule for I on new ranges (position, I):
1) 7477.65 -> 0.151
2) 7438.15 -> 0.146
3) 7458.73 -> 0.265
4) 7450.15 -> 0.139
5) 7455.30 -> 0.154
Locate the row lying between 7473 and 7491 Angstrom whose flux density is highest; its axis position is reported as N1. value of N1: 7484.54 Angstrom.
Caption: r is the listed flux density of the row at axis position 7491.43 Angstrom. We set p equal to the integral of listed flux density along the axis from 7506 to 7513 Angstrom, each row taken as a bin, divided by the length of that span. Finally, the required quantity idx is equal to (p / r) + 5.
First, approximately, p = 7.4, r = 6.66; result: 6.11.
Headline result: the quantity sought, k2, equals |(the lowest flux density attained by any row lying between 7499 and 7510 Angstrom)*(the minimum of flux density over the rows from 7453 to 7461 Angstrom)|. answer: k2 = 26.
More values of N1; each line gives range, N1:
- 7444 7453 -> 7450.15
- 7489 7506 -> 7503.52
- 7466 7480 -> 7467.32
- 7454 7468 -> 7463.89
